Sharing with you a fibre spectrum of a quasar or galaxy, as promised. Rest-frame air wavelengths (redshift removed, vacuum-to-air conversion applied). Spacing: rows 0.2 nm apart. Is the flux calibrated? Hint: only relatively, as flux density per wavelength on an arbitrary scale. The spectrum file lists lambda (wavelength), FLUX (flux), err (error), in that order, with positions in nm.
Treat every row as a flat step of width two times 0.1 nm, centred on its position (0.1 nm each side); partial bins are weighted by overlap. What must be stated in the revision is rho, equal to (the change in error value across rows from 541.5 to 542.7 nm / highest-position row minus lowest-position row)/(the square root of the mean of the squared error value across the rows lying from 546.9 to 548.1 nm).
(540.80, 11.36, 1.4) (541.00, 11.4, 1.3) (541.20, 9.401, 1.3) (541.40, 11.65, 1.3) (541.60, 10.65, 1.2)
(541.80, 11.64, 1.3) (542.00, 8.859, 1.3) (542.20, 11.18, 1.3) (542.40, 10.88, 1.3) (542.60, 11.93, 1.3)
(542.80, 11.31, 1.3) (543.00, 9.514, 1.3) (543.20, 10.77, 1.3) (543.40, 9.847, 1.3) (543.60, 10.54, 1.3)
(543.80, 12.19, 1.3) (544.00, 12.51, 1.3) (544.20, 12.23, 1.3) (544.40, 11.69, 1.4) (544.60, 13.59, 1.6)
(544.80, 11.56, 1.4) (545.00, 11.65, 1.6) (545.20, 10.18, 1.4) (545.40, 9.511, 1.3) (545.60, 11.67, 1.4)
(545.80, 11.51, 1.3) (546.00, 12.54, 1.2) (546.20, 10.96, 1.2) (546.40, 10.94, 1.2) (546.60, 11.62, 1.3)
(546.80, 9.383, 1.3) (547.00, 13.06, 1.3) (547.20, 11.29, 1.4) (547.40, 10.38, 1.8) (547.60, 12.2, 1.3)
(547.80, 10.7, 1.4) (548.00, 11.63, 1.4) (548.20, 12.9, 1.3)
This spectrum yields 0.07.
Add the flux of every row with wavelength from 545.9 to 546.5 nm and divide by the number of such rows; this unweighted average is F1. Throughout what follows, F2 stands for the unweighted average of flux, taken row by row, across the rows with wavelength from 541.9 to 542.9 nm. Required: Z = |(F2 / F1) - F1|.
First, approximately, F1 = 11.5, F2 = 10.8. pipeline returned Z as 10.5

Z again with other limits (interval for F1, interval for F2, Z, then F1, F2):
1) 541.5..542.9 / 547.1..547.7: 9.9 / 10.9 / 11.3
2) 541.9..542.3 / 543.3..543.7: 9.0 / 10.0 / 10.2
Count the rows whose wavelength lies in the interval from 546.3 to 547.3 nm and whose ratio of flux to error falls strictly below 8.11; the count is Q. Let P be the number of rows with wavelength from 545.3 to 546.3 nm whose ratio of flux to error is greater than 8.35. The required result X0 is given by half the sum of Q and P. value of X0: 2.5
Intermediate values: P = 3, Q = 2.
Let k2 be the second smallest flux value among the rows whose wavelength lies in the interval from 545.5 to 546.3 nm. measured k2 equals 11.51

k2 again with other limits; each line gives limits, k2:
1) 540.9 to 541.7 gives 10.65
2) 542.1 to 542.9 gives 11.18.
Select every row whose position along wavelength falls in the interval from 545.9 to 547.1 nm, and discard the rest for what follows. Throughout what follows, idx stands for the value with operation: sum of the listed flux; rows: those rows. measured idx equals 69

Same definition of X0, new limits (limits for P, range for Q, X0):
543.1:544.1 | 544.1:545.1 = 1.5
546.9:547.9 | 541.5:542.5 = 1.5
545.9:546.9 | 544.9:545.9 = 3.5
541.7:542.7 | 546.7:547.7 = 3.5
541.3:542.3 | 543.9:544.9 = 2.0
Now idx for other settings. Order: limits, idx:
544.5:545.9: 80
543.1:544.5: 80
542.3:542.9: 34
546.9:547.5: 35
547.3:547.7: 23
